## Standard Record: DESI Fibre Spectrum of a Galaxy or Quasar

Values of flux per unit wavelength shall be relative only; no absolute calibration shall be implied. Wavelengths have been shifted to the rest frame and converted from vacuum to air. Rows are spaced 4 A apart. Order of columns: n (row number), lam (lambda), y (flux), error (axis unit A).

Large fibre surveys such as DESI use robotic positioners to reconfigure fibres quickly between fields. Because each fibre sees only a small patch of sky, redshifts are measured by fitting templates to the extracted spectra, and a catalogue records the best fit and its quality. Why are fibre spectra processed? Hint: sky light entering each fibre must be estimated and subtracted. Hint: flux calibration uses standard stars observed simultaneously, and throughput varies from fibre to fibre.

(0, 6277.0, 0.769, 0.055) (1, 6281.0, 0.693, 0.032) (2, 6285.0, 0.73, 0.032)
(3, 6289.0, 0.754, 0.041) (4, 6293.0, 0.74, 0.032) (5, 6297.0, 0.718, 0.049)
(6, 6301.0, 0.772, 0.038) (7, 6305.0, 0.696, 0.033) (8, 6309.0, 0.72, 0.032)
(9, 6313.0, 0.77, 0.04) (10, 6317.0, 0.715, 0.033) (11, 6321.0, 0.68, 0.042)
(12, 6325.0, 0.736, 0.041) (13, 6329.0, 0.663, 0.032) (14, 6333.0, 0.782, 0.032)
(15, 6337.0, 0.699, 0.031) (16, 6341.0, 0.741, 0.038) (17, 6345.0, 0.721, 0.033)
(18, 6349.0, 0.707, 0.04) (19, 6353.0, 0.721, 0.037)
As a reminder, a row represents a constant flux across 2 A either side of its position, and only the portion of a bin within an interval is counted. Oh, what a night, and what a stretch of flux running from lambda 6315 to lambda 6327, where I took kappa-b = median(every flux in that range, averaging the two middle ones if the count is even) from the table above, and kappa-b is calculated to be 0.715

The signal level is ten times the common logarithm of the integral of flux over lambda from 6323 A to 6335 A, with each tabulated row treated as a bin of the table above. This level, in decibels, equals 9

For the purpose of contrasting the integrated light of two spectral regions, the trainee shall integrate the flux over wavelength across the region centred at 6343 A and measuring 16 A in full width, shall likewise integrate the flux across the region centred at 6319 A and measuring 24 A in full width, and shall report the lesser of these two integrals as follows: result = 11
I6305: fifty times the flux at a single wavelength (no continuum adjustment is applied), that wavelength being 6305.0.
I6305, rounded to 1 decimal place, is 34.8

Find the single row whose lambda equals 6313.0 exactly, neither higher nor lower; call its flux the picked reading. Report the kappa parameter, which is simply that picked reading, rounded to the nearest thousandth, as 0.770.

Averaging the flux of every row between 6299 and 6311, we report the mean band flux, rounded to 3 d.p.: 0.729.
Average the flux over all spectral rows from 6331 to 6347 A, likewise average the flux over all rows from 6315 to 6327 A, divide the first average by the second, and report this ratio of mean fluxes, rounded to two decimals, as 1.04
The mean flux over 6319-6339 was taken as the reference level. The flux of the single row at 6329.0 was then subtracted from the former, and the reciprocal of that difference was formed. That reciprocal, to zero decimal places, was 20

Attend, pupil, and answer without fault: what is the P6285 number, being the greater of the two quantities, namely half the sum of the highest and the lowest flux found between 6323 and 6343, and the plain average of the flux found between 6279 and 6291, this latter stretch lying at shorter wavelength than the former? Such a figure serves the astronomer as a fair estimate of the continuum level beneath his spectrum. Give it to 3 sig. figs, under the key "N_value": 0.726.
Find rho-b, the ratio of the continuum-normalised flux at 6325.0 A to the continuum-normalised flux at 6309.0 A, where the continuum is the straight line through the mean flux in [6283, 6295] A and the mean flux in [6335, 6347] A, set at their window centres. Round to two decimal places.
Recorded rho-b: 1.03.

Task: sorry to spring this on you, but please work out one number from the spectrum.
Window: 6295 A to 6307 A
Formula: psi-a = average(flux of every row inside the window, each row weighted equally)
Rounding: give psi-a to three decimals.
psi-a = 0.729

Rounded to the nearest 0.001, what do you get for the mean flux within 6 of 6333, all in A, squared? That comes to 0.511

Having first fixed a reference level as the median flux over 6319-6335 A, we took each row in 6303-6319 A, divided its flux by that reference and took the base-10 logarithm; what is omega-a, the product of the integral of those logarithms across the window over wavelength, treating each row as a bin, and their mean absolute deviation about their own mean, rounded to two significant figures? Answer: 0.0021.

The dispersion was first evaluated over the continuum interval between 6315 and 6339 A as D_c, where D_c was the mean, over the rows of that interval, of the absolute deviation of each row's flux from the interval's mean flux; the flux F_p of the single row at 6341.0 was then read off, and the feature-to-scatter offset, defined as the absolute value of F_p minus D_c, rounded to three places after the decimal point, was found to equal 0.709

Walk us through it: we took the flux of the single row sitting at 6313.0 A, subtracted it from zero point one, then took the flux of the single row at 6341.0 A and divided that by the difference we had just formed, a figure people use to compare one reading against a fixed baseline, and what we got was -1.11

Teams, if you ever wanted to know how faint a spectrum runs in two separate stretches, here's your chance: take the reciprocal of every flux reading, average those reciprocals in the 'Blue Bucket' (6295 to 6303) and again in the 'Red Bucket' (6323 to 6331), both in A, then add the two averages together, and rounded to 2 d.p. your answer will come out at 2.78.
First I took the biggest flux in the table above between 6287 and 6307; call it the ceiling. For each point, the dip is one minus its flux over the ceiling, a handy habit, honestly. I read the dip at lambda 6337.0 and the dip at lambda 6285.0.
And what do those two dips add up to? 0.149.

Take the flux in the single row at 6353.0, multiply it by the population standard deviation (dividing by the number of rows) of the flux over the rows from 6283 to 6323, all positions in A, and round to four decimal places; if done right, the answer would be 0.0206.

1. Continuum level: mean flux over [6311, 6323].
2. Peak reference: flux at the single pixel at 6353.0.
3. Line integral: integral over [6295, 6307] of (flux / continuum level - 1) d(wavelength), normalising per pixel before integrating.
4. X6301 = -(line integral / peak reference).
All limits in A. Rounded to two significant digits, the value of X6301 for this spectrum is -0.16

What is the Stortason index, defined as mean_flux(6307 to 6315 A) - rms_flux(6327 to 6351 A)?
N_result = 0.025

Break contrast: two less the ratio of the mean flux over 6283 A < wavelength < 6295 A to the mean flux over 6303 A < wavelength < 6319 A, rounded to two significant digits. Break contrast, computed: 0.98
